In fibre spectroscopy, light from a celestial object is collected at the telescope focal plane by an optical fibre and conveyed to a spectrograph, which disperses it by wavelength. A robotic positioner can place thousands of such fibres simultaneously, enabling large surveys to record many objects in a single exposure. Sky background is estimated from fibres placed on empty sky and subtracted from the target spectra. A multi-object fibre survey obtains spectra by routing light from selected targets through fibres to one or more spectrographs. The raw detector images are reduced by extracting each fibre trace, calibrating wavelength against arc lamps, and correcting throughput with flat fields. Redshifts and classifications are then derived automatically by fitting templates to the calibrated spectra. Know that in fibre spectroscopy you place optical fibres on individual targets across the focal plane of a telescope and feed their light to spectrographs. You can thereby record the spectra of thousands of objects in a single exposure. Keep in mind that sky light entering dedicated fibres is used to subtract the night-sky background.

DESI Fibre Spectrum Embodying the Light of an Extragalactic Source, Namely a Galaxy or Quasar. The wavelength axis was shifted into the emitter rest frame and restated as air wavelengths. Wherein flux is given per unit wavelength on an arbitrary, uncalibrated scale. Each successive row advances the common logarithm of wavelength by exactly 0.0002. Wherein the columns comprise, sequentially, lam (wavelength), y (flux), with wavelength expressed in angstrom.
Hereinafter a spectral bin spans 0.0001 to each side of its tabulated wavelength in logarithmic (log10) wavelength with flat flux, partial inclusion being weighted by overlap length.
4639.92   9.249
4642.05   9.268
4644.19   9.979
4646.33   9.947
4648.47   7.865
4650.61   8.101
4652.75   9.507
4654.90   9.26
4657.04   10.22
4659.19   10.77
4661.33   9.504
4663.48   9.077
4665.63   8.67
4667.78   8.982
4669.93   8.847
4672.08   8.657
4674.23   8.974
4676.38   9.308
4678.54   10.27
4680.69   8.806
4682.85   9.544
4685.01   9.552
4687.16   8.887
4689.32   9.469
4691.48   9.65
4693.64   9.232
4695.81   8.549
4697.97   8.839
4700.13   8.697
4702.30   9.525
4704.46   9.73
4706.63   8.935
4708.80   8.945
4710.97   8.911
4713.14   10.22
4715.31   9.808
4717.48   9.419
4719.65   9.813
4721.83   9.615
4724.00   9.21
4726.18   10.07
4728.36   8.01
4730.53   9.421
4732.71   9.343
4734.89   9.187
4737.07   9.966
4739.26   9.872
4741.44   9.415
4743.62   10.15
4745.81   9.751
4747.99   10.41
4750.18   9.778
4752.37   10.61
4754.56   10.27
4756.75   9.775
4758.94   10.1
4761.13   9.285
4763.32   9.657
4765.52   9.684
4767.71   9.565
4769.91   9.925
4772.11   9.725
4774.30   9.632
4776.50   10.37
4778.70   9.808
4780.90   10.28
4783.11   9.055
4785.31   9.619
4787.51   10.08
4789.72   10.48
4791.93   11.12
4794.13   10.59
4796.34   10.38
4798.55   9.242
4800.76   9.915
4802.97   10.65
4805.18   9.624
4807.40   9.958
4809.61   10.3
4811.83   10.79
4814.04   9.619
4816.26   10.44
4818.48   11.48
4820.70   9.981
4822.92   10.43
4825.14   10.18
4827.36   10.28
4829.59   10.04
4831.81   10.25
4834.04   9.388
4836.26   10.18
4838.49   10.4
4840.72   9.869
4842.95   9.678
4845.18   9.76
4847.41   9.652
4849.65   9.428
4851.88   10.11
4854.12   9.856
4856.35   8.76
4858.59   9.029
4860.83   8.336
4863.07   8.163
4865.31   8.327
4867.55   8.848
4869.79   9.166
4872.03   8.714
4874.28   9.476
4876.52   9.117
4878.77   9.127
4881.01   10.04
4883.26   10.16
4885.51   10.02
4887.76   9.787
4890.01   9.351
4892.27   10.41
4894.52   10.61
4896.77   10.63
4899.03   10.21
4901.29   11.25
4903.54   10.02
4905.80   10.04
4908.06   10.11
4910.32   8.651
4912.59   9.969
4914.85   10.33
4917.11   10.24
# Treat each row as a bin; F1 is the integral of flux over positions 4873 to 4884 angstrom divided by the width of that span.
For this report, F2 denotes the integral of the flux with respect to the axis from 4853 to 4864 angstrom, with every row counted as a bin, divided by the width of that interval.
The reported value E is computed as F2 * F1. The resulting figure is 84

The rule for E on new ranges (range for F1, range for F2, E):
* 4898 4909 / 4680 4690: 96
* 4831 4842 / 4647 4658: 90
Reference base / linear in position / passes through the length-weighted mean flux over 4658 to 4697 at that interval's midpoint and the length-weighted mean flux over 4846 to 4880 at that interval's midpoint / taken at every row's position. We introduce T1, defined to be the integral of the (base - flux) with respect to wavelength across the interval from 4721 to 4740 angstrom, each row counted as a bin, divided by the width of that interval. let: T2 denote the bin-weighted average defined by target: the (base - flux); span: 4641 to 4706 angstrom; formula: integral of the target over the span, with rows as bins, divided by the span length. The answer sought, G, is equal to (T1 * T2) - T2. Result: 0.0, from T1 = -0.19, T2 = 0.0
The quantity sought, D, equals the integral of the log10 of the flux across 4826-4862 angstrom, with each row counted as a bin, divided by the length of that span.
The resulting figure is 0.99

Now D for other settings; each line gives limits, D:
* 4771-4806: 1.00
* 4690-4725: 0.97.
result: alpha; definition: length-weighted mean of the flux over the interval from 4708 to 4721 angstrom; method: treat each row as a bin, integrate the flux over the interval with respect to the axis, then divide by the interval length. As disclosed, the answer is 9.5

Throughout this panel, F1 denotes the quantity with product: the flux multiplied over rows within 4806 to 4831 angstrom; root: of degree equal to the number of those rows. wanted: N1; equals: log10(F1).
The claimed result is 1.01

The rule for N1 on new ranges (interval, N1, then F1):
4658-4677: 0.96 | 9.2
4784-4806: 1.01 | 10.2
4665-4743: 0.97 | 9.3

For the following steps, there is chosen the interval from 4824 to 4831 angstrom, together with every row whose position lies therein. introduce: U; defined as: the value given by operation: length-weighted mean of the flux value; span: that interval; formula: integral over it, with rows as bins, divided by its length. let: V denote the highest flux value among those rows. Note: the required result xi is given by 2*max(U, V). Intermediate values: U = 10.2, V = 10.28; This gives 20.6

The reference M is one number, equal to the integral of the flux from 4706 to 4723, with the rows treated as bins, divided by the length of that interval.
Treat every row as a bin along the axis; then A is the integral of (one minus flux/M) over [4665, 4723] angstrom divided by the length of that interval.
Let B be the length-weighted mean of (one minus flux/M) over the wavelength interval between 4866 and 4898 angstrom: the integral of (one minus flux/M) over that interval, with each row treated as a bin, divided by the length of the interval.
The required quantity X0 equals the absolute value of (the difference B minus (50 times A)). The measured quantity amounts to 1.1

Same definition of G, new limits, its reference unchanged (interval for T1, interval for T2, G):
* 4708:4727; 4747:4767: 1.0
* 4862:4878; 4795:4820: 0.8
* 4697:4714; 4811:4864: 0.7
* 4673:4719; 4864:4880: -0.1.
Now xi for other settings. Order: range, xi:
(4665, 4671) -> 18.0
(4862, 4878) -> 19.0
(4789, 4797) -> 22.2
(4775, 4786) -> 20.7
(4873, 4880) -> 19.0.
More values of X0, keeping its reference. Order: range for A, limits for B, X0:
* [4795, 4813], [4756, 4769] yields 3.4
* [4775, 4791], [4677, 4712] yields 2.6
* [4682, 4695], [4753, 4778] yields 0.6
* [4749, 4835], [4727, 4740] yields 3.1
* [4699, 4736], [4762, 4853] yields 0.7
